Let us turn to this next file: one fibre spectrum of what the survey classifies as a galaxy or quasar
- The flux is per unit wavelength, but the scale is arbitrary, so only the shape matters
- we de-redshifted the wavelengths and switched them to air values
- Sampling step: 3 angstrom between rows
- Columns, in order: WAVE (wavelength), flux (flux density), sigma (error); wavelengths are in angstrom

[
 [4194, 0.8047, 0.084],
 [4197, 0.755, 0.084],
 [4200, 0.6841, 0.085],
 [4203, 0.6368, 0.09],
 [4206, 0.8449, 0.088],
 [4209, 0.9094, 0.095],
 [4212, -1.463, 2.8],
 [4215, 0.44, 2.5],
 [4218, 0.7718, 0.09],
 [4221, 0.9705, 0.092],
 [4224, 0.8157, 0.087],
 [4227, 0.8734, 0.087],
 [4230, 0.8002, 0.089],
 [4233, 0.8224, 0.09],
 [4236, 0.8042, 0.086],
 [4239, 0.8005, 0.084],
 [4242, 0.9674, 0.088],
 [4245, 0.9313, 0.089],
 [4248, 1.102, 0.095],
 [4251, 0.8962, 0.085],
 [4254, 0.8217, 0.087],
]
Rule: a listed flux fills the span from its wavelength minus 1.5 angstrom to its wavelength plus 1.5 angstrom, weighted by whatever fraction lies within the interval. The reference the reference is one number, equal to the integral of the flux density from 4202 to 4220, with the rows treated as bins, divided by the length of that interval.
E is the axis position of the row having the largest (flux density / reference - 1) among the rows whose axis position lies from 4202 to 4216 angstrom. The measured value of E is 4209 angstrom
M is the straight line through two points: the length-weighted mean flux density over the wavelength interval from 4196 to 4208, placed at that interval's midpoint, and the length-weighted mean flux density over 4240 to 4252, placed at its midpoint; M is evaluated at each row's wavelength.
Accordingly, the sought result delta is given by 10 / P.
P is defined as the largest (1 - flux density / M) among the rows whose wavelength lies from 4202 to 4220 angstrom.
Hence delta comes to 4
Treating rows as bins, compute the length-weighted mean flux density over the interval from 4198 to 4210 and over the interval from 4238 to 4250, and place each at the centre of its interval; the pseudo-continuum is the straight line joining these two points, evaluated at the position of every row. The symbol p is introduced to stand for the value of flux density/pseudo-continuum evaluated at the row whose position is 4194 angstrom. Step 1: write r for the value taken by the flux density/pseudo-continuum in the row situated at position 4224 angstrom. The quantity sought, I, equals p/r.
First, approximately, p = 1.13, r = 0.95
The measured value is 1.19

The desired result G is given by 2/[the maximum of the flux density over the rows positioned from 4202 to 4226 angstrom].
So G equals 2.06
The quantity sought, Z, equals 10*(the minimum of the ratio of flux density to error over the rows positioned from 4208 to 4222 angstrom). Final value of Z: -5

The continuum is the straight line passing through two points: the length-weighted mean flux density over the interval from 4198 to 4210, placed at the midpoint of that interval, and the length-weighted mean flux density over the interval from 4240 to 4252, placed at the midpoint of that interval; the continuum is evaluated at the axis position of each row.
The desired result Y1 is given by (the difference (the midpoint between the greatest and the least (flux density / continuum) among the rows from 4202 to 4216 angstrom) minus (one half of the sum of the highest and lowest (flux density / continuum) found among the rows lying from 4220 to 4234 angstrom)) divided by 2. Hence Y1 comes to -0.7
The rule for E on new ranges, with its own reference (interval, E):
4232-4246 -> 4242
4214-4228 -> 4221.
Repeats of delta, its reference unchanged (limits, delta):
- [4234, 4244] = 70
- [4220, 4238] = 81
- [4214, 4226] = 22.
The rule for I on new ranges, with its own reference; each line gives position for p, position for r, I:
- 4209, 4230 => 1.28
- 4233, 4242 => 0.89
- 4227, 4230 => 1.11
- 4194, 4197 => 1.09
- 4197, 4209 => 0.90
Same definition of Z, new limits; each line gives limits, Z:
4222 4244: 90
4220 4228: 94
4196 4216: -5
